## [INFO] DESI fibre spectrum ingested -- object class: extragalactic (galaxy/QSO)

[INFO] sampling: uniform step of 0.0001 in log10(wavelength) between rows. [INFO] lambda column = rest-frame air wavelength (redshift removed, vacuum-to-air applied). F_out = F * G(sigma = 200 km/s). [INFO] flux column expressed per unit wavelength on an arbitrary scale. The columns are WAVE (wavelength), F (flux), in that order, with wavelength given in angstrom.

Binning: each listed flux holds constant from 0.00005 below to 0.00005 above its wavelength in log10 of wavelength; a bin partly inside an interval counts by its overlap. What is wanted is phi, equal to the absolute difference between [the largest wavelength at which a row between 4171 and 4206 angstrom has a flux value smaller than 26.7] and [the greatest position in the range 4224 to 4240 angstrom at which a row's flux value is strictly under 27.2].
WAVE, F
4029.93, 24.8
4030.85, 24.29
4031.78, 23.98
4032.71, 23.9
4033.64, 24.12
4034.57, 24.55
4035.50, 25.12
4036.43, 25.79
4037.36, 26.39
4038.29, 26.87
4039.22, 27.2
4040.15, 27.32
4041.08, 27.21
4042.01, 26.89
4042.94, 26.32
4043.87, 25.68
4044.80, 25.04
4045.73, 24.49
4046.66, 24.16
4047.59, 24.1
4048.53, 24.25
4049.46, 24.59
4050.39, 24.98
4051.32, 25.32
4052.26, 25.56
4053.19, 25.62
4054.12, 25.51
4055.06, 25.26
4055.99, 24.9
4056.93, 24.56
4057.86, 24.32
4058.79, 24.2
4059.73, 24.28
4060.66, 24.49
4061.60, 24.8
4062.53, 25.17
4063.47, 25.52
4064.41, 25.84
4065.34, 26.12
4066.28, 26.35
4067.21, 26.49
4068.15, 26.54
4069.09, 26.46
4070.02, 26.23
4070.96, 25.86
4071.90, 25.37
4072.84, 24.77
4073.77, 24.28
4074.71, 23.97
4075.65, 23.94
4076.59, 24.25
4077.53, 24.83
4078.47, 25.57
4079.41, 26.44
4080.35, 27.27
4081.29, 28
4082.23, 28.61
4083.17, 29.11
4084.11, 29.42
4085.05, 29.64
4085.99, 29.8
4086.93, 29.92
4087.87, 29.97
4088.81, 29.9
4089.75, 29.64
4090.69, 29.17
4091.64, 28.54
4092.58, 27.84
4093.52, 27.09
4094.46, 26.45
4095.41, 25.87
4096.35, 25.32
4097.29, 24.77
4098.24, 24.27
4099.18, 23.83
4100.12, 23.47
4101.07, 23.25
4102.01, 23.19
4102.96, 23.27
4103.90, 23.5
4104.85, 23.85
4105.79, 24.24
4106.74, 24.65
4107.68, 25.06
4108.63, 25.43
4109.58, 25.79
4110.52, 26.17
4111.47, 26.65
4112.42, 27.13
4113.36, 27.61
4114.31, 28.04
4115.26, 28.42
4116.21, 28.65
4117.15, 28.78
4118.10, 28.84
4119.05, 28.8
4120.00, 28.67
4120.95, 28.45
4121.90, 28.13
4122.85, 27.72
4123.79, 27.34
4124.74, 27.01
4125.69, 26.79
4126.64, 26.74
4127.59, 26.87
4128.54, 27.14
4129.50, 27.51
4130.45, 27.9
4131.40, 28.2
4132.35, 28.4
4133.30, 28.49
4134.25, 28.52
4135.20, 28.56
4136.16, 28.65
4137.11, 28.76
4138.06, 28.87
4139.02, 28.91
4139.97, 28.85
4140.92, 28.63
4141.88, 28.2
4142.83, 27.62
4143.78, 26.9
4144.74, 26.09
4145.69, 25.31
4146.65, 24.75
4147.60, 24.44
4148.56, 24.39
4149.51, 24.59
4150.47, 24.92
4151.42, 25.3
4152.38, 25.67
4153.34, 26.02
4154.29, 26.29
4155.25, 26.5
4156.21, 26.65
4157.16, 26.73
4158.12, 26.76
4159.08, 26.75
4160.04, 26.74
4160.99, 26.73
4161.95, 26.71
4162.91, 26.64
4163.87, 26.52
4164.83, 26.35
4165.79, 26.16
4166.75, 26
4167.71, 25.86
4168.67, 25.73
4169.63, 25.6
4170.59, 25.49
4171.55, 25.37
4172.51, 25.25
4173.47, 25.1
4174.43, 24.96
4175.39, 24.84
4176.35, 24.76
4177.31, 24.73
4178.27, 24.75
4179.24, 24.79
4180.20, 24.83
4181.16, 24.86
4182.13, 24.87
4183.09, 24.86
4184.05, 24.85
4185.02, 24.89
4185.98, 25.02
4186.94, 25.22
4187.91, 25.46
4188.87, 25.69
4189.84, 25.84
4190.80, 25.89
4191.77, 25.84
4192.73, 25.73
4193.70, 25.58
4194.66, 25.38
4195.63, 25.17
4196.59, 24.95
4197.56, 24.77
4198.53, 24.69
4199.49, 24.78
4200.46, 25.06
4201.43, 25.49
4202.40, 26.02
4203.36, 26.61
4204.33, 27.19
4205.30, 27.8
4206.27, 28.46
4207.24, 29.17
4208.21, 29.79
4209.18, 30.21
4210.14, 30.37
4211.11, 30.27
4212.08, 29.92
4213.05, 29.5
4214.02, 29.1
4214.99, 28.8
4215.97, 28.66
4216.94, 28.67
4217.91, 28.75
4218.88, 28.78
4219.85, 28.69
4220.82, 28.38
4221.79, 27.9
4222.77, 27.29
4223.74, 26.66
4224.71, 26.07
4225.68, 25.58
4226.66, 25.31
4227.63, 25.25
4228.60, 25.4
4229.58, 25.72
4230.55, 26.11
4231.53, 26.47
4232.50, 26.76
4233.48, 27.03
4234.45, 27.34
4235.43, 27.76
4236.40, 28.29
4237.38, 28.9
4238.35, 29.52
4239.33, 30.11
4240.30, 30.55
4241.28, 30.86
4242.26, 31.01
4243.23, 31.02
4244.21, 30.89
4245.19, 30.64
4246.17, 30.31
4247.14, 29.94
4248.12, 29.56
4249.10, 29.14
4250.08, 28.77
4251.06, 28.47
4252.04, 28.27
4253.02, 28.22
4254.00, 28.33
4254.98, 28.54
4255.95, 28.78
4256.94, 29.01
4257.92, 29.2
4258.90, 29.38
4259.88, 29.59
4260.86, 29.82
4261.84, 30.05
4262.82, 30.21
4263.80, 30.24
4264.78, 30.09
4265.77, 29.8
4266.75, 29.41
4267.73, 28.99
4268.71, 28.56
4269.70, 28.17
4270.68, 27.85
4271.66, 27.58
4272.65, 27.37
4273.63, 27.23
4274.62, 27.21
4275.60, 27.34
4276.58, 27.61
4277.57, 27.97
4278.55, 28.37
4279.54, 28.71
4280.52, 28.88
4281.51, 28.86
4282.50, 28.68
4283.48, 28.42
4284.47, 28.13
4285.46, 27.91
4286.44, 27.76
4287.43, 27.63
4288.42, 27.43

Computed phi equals 30.1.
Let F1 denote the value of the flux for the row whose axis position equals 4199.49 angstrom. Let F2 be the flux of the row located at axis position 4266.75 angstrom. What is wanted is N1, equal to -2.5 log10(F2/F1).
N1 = -0.186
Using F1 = 24.78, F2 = 29.41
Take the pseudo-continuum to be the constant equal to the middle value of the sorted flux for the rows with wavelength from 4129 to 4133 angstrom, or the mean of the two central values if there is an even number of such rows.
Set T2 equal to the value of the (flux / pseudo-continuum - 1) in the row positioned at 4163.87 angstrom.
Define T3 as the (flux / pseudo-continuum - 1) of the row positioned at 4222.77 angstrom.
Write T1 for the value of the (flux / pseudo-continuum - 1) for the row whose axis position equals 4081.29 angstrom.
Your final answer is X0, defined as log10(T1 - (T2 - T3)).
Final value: -1.59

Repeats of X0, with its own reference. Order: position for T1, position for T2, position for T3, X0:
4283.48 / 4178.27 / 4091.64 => -0.83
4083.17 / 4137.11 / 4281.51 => -1.38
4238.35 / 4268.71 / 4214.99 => -1.21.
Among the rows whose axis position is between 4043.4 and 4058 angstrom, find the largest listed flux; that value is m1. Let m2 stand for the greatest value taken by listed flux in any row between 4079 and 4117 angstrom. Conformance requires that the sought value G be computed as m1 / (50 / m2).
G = 15.4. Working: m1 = 25.68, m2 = 29.97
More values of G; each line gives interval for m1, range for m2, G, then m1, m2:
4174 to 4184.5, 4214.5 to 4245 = 15.5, 24.96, 31.02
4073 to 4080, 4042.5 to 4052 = 13.9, 26.44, 26.32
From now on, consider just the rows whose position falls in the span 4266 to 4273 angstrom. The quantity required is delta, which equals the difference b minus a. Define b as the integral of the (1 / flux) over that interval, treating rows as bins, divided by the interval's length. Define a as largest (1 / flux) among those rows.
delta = -0.0012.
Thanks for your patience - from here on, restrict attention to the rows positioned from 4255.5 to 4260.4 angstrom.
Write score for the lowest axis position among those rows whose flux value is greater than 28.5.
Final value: 4255.95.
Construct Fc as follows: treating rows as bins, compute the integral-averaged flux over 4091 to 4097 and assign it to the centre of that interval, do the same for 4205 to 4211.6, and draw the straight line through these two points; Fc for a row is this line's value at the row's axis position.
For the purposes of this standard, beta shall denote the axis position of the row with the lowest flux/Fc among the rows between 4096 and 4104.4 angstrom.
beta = 4102.01 angstrom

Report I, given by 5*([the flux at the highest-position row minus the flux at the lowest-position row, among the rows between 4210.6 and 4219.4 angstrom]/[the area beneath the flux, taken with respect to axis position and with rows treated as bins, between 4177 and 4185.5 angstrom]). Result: -0.04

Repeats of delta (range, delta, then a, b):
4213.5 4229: -0.0031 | 0.0396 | 0.0365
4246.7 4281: -0.0019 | 0.0368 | 0.0348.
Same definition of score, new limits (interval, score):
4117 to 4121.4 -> 4117.15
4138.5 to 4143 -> 4139.02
